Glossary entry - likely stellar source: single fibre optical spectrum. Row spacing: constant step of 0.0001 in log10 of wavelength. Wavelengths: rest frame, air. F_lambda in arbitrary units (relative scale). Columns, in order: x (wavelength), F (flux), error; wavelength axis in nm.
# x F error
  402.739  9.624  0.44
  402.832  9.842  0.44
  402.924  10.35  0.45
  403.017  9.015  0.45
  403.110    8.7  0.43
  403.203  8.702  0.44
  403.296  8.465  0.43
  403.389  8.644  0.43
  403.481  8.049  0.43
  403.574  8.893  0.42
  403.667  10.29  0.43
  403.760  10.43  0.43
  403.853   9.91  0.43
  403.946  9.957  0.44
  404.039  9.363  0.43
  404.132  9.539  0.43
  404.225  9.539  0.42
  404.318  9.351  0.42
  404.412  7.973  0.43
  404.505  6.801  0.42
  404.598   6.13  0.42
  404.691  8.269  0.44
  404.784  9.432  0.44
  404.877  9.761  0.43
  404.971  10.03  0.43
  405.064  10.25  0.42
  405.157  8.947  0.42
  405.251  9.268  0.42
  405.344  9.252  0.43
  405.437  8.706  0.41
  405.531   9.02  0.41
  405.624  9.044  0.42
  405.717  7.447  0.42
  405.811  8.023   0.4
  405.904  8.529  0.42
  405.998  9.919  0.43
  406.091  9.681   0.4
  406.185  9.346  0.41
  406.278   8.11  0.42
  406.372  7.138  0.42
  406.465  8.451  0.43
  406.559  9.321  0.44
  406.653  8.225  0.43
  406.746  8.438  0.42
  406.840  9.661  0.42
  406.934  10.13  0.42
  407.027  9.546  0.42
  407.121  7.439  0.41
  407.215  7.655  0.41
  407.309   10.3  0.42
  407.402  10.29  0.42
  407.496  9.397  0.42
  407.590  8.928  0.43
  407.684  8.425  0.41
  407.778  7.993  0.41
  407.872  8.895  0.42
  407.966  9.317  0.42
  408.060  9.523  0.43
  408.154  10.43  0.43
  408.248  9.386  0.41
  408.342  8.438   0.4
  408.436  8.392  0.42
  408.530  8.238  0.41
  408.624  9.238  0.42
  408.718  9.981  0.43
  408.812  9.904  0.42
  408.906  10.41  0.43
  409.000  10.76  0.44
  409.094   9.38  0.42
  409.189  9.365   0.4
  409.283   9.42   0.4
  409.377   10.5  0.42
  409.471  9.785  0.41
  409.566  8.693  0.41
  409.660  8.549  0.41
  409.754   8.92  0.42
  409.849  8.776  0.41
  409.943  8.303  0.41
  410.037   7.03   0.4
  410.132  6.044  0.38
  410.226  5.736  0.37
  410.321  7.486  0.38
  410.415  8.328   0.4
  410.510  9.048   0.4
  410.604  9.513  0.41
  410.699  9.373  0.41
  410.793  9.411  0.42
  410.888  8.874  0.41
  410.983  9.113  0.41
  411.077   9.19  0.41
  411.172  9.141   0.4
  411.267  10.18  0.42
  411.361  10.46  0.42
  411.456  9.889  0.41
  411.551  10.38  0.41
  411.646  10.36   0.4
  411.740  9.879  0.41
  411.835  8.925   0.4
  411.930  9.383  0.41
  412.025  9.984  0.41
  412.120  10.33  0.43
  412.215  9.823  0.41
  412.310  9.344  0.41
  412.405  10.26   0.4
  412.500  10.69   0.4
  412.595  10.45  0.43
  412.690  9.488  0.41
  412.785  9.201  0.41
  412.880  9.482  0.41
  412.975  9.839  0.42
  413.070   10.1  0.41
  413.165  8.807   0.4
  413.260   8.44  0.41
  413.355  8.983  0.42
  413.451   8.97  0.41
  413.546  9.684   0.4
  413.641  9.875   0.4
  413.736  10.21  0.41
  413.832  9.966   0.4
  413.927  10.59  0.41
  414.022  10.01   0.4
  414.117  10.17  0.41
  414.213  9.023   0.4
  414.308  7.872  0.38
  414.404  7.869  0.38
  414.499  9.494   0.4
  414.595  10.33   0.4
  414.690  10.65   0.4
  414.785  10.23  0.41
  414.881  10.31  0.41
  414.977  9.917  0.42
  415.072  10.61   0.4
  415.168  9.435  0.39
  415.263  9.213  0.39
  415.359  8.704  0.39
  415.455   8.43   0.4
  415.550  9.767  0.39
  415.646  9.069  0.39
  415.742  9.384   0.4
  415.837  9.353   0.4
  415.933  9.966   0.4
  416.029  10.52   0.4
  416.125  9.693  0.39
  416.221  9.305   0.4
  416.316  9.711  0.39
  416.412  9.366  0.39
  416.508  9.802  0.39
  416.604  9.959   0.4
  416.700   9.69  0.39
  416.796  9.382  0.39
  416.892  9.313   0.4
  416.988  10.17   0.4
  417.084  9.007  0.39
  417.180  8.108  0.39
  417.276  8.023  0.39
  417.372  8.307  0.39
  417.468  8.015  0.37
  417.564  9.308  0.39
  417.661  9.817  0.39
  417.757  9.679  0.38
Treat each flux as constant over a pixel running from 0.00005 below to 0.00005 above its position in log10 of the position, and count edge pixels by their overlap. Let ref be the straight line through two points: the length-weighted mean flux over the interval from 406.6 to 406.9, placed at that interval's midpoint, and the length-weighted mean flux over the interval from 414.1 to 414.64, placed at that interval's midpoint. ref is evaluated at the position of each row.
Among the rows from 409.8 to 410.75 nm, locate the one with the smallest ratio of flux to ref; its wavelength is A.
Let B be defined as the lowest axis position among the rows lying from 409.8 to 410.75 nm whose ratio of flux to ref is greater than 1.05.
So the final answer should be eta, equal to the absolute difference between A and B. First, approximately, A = 410.226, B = 410.604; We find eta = 0.38 nm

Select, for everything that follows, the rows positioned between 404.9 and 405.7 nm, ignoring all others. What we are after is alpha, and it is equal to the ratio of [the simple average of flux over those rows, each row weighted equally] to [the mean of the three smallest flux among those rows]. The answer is 1.05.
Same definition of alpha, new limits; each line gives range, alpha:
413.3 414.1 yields 1.06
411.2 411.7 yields 1.01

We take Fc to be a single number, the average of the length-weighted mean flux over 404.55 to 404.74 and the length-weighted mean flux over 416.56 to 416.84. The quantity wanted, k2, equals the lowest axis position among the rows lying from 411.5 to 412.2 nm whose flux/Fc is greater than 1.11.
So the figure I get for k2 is 411.551 nm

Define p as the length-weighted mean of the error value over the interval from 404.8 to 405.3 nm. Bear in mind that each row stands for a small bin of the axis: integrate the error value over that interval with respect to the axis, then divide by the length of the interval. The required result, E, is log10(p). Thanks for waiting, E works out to -0.372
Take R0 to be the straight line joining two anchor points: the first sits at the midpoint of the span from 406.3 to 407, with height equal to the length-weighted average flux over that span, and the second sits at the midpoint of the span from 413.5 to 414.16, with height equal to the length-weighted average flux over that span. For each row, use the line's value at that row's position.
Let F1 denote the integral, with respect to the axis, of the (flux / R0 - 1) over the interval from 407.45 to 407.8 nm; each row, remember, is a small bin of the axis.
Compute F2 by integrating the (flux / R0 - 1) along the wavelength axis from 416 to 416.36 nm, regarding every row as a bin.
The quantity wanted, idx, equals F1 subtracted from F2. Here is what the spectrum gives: -0.02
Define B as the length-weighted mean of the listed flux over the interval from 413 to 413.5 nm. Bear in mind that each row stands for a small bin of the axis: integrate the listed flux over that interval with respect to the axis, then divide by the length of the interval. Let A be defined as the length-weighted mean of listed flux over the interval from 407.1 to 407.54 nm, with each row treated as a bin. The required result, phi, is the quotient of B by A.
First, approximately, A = 9.1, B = 9.1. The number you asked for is 1.00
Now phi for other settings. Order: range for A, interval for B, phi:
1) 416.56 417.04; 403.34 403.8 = 0.95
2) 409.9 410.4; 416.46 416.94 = 1.37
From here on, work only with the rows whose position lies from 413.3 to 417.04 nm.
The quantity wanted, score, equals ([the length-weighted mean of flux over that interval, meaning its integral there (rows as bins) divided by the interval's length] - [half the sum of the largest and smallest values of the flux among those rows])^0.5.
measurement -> 0.59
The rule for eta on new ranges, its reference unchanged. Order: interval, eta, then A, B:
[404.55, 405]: 0.19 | 404.598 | 404.784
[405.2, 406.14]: 0.47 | 405.717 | 405.251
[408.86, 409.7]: 0.75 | 409.660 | 408.906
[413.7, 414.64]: 0.67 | 414.404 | 413.736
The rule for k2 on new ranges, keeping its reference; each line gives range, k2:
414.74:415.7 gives 414.785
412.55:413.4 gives 412.595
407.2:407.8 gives 407.309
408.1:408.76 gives 408.154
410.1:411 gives 410.604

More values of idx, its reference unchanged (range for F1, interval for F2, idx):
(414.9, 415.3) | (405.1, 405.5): 0.04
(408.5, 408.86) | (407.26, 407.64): 0.02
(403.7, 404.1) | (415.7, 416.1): -0.11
